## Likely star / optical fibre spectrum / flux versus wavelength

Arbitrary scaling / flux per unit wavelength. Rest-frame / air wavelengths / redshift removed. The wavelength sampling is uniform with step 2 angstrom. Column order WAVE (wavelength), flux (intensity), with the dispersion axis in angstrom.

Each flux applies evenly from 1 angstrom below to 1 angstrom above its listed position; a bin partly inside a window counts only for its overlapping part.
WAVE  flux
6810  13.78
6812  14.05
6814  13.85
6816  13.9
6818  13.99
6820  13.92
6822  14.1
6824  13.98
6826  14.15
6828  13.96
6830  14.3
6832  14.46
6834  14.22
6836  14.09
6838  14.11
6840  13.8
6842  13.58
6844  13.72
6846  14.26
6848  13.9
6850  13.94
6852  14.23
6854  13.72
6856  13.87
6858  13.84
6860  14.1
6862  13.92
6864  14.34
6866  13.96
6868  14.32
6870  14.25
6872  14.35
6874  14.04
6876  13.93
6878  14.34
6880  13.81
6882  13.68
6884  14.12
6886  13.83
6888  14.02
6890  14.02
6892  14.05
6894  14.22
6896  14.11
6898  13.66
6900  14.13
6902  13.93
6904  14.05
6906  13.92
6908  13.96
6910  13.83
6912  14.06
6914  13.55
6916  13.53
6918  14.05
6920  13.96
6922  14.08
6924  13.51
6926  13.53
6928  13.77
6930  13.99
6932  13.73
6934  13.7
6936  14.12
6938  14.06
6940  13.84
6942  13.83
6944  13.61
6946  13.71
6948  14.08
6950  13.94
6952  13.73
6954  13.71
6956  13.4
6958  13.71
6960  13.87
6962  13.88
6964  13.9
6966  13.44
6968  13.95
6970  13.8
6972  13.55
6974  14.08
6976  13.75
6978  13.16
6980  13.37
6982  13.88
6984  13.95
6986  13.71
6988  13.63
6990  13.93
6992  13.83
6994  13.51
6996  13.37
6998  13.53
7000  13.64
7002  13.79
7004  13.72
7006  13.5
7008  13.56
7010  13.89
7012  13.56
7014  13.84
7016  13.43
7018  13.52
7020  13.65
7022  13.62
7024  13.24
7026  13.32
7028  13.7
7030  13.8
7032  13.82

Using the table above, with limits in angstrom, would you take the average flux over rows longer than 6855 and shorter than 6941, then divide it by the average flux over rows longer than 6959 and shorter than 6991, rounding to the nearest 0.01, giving 1.02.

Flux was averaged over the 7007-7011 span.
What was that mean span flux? 13.7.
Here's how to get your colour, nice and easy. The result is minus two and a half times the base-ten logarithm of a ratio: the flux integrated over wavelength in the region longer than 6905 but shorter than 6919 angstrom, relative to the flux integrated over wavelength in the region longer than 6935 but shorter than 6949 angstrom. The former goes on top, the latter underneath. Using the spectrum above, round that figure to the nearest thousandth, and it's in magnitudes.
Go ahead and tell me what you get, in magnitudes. 0.004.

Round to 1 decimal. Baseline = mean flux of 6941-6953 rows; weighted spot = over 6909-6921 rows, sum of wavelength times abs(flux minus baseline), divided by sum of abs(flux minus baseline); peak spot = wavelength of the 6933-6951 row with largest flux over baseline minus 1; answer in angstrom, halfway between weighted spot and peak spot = 6925.8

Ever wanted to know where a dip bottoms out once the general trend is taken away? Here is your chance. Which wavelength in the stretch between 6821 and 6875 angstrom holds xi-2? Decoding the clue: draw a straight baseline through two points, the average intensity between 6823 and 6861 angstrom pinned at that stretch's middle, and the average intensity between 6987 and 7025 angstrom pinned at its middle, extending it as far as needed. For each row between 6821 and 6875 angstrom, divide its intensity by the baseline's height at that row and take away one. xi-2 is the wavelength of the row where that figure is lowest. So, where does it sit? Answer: 6842 angstrom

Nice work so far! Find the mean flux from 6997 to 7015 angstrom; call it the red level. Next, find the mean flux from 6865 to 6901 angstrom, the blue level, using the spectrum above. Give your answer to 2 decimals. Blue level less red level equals 0.38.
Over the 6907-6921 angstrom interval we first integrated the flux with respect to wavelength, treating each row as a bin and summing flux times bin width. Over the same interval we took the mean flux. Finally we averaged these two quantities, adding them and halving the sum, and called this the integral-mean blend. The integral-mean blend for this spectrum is 104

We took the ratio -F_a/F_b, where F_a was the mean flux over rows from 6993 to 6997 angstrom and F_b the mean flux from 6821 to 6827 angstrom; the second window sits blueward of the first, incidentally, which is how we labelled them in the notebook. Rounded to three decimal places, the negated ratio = -0.955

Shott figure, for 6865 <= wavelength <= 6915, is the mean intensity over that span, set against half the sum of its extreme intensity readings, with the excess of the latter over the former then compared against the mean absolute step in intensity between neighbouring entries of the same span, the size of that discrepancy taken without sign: 0.29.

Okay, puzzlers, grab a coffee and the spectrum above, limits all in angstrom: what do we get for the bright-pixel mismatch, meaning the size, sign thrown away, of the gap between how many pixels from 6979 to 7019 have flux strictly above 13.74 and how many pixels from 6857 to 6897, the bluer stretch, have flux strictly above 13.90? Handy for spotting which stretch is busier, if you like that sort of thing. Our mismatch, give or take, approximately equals 9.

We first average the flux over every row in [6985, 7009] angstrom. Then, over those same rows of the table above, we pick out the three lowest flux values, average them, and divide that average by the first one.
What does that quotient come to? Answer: 0.987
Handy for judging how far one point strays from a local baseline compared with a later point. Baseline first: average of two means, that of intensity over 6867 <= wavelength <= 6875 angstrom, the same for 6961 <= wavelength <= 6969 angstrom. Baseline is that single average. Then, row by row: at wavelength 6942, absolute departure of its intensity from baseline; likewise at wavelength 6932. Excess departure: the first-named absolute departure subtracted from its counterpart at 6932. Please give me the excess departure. 0.10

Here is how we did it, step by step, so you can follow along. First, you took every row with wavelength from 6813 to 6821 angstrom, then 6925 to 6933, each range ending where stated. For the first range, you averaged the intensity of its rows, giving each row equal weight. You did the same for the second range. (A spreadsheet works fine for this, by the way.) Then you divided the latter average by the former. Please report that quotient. 0.989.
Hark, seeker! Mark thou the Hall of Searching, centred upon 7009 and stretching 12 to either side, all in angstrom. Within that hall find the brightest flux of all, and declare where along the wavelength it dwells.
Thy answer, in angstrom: 7010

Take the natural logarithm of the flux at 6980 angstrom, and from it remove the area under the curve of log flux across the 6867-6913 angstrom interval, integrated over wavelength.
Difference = -119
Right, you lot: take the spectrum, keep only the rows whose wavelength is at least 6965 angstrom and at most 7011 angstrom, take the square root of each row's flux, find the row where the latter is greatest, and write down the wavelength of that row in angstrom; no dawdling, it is 6974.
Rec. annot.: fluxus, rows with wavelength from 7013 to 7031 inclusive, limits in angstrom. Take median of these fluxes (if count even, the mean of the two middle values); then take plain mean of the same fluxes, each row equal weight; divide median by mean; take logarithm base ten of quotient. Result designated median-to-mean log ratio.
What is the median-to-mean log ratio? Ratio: 0.0016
